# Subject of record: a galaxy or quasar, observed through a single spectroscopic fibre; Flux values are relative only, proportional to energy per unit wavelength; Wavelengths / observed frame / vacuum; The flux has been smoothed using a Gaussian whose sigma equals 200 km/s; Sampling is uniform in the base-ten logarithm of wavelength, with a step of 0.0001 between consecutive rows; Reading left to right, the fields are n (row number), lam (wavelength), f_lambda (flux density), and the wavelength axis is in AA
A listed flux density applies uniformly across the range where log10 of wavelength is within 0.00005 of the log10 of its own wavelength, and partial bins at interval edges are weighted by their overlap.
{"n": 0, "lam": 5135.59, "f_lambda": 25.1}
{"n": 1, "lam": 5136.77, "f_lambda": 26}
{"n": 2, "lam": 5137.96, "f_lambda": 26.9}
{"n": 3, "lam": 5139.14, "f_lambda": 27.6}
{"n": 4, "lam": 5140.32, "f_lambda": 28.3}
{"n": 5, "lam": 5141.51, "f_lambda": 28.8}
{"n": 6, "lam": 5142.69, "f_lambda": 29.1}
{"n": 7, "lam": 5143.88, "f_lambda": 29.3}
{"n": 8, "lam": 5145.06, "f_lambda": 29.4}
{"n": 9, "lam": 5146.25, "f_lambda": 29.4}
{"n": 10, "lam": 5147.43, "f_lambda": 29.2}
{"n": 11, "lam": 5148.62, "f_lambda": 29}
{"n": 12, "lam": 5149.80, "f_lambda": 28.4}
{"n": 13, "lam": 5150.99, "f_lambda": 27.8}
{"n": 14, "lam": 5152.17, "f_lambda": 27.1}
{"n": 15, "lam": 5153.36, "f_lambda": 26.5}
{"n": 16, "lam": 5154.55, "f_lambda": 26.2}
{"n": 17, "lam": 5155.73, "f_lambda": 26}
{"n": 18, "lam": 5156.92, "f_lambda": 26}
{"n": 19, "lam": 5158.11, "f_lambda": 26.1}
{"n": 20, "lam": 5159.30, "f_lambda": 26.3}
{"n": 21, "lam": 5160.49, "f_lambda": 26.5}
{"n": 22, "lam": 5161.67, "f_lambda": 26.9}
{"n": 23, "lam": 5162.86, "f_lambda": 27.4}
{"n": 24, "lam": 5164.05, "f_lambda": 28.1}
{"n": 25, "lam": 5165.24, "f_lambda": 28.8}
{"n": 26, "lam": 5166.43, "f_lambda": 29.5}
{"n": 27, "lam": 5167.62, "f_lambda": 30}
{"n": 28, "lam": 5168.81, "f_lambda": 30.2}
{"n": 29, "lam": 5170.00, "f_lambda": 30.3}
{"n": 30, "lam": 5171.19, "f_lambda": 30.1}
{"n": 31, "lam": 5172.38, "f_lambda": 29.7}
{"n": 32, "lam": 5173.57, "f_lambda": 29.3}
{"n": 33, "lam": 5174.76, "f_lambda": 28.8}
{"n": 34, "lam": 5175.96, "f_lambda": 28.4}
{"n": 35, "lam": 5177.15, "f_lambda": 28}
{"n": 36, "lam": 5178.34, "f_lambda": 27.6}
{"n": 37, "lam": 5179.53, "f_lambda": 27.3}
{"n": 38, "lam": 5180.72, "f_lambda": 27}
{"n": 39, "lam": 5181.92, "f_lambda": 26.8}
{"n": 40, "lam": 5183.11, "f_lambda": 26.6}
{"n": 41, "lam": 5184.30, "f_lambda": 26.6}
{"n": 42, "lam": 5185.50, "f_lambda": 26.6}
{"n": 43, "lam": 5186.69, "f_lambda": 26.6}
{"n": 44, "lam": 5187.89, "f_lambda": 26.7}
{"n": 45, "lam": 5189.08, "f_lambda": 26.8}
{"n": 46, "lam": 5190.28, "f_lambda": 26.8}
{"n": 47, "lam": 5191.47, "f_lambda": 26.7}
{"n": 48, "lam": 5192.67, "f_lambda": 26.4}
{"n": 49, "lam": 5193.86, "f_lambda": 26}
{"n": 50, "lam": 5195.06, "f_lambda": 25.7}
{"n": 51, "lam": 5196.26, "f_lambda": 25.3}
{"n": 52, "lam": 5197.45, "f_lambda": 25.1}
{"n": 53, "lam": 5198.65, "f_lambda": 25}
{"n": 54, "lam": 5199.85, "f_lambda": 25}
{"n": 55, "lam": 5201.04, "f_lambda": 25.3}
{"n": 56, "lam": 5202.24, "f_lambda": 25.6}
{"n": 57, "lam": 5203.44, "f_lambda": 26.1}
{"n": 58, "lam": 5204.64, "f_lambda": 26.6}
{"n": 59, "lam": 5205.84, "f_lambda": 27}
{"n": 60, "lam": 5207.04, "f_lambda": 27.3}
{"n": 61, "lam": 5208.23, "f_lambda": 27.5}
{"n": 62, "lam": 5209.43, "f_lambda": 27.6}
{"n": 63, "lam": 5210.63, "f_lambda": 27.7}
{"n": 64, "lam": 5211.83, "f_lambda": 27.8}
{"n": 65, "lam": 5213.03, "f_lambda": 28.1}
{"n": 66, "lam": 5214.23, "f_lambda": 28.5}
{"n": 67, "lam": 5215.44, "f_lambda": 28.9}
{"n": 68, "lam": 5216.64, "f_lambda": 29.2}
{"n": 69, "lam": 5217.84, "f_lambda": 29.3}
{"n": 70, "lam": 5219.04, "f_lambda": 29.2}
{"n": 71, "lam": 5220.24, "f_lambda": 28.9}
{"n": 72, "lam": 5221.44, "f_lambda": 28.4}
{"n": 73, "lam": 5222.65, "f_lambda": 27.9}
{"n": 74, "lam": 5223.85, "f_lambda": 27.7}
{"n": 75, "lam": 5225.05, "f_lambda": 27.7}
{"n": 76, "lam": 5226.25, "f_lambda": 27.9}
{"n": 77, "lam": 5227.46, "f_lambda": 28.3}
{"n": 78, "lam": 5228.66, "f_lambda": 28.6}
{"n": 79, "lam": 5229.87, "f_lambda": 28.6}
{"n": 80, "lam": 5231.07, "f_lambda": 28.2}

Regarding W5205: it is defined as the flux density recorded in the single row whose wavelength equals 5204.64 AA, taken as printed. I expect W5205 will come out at 26.6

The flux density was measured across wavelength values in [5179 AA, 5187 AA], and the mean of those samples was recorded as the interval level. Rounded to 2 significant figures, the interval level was 27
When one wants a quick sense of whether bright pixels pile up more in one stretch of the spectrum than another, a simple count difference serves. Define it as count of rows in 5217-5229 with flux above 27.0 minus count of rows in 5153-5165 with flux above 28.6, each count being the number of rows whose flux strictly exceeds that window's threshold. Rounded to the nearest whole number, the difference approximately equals 10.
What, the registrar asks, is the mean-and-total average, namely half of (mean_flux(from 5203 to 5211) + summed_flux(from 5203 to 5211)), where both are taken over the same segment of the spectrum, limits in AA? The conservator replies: 108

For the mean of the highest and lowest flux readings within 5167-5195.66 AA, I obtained 28.0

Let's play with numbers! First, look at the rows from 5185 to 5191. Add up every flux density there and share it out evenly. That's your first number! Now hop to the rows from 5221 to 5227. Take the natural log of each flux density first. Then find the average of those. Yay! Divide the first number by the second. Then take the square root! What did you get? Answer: 2.83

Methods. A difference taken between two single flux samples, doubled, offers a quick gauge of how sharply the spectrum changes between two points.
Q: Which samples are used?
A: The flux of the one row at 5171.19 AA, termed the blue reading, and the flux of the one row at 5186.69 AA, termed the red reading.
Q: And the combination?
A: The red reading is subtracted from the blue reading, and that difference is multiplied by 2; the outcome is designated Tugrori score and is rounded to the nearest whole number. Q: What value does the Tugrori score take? 7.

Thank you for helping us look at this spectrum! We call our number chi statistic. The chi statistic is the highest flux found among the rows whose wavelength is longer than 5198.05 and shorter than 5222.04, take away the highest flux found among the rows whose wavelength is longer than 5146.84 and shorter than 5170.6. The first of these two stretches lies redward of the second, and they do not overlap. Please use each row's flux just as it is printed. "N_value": -1.0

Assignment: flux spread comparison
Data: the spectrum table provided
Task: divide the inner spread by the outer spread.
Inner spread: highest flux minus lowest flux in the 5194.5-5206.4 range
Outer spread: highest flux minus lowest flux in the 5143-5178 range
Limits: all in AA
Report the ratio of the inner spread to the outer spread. 0.47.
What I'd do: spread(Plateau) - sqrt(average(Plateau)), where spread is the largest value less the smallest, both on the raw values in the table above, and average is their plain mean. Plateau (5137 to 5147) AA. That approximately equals -2.8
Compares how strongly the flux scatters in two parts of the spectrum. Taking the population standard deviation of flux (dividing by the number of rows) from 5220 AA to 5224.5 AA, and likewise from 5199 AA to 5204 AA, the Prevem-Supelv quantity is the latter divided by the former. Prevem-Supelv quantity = 0.9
